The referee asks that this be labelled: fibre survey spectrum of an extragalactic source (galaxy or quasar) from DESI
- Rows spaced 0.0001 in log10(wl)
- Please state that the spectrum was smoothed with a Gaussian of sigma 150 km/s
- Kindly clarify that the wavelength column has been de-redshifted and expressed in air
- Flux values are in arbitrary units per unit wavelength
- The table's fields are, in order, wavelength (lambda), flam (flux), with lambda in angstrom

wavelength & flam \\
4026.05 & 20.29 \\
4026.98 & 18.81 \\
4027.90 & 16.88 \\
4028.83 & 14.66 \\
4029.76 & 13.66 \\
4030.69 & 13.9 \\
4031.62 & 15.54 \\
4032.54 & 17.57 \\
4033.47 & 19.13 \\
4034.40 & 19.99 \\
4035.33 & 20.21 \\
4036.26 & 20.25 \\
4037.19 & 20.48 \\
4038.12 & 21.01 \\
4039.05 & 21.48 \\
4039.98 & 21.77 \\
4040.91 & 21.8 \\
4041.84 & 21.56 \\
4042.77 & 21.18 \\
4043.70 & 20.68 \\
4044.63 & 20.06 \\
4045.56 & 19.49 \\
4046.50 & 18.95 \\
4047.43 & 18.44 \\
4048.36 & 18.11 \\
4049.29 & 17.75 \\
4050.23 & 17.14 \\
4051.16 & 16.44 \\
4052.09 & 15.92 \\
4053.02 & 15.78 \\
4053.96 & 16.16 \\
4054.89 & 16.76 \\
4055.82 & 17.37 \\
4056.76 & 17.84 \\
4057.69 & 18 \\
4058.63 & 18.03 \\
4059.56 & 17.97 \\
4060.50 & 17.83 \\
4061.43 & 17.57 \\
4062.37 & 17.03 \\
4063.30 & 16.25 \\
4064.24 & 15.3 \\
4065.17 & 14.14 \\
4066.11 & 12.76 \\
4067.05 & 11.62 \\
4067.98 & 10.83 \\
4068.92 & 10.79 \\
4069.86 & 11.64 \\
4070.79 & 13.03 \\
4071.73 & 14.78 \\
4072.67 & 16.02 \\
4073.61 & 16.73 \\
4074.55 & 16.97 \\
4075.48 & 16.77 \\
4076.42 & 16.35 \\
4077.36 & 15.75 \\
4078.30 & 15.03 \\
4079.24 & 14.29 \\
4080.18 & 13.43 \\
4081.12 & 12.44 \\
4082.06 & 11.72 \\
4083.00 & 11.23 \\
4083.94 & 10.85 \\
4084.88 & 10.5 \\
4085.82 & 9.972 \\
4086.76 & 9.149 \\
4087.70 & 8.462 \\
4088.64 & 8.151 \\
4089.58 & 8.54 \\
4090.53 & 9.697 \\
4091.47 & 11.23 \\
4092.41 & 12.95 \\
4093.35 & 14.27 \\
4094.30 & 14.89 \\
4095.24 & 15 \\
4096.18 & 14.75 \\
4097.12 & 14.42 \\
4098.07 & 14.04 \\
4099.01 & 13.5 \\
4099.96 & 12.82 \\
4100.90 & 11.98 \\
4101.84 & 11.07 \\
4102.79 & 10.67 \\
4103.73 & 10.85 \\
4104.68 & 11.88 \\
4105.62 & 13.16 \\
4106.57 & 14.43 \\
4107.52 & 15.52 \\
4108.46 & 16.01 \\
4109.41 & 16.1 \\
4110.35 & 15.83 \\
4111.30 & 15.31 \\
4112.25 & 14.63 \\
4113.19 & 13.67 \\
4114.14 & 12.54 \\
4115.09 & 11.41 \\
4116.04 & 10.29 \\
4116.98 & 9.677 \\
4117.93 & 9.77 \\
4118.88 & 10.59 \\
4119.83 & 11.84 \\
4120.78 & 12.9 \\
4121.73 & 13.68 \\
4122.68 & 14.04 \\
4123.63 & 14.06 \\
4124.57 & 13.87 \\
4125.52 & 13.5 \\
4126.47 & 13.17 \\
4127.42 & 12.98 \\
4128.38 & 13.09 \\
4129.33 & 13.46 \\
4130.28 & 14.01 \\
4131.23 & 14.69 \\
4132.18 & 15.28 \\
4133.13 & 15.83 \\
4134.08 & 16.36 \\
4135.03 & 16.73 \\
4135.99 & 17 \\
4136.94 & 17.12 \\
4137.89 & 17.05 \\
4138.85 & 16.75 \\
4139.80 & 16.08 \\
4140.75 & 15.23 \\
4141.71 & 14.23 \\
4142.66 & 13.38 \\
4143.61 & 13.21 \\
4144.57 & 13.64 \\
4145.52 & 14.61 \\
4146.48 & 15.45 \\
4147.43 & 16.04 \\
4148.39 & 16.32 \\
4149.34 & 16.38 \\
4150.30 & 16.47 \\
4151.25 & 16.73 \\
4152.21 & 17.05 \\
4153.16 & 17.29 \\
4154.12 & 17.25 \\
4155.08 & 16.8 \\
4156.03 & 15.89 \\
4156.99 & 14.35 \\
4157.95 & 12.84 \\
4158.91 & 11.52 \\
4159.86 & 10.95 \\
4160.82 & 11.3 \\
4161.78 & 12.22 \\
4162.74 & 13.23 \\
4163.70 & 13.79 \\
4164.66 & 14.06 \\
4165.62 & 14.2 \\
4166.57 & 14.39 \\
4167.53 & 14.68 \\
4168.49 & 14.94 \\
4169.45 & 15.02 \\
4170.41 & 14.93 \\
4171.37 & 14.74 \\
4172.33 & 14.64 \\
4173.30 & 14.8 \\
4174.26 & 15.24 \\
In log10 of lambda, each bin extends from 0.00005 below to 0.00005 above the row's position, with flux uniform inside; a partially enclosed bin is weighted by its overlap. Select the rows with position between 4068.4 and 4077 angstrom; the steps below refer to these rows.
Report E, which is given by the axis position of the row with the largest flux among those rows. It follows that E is 4074.55 angstrom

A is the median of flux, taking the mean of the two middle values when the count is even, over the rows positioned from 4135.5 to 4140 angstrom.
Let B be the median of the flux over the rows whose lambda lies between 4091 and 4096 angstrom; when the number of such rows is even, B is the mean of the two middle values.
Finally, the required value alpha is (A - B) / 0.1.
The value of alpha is 27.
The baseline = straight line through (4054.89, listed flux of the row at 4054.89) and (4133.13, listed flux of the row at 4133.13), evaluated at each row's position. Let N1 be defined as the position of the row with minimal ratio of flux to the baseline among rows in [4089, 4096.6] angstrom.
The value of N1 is 4089.58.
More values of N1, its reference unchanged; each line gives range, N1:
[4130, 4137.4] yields 4130.28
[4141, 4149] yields 4143.61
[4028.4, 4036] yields 4029.76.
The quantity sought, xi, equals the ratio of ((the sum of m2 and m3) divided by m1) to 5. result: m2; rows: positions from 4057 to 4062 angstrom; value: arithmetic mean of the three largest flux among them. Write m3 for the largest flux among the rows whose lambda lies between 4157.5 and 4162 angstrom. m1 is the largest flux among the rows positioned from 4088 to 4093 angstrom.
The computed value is 0.476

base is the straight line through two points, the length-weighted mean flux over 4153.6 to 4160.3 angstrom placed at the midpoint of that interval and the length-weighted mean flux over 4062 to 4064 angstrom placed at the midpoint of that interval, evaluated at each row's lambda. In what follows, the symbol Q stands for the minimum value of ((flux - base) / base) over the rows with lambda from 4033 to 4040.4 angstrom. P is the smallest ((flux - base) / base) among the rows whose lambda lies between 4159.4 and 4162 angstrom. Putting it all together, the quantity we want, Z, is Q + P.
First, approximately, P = -0.23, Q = 0.11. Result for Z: -0.11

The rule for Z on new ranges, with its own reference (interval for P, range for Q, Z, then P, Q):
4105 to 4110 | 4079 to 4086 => -0.52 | -0.15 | -0.37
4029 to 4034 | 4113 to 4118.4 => -0.57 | -0.21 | -0.36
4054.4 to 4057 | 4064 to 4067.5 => -0.29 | 0.01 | -0.29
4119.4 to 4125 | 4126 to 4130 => -0.35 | -0.22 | -0.13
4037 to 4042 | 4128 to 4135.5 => 0.07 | 0.20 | -0.12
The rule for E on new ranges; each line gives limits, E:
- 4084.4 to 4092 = 4091.47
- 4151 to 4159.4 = 4153.16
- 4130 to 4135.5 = 4135.03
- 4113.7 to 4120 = 4114.14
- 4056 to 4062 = 4058.63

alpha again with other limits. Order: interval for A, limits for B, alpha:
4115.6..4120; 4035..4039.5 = -102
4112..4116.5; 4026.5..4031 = -21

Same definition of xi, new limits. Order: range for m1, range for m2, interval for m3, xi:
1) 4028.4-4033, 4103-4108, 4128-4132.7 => 0.338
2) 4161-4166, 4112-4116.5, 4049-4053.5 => 0.442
